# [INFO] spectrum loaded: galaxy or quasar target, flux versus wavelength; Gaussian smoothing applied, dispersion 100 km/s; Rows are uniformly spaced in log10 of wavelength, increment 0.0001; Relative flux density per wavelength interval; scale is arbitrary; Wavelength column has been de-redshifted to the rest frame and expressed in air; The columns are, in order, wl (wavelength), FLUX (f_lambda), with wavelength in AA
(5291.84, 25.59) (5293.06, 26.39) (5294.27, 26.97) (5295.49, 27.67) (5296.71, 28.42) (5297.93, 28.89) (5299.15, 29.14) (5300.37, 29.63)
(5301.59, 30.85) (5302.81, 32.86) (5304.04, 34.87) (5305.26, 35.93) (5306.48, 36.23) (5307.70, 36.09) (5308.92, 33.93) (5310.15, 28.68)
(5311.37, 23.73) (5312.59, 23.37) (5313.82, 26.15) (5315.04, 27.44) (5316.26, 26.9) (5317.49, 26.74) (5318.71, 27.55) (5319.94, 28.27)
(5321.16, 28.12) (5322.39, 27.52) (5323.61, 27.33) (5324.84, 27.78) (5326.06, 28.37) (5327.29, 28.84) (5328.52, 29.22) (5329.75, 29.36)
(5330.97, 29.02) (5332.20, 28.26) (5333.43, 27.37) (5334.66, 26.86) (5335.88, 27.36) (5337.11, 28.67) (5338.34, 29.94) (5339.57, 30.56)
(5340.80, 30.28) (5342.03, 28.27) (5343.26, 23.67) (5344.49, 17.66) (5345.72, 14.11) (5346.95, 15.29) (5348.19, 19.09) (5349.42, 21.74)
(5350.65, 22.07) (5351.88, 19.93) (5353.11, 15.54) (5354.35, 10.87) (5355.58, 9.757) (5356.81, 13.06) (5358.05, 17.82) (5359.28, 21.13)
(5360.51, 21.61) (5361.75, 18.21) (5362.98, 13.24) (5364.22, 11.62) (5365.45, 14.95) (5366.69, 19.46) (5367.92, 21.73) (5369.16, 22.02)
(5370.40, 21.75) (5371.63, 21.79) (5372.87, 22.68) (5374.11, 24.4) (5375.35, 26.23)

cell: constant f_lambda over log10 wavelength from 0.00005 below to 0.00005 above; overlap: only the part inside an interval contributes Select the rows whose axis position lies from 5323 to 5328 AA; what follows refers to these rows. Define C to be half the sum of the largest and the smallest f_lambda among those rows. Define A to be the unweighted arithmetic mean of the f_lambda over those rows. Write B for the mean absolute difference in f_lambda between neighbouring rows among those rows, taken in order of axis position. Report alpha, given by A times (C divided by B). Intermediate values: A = 28.1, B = 0.5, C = 28.1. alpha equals 1567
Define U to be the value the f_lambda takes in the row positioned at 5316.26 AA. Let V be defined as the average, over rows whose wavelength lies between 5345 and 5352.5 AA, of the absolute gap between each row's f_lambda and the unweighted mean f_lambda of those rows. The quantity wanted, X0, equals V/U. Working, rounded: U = 26.9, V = 2.7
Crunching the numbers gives 0.10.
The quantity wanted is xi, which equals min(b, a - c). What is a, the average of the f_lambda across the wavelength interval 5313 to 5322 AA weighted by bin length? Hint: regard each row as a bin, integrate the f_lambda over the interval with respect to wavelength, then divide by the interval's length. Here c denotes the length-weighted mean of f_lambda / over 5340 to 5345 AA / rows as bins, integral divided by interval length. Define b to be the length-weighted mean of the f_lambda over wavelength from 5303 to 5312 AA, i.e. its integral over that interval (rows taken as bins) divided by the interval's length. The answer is 2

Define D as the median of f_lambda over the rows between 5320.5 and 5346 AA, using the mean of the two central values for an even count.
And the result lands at 28.3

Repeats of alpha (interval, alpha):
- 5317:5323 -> 1334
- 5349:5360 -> 89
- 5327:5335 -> 1587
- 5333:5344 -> 549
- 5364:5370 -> 116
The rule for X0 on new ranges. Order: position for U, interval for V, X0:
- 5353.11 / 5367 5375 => 0.05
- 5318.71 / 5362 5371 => 0.14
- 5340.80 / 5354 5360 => 0.13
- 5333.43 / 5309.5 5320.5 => 0.05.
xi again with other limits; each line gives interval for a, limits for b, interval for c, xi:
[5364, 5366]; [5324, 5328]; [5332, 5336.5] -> -14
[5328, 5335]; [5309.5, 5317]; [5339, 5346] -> 4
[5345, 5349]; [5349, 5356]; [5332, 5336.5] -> -11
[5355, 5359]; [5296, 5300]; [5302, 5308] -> -21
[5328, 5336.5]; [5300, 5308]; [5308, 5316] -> 1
